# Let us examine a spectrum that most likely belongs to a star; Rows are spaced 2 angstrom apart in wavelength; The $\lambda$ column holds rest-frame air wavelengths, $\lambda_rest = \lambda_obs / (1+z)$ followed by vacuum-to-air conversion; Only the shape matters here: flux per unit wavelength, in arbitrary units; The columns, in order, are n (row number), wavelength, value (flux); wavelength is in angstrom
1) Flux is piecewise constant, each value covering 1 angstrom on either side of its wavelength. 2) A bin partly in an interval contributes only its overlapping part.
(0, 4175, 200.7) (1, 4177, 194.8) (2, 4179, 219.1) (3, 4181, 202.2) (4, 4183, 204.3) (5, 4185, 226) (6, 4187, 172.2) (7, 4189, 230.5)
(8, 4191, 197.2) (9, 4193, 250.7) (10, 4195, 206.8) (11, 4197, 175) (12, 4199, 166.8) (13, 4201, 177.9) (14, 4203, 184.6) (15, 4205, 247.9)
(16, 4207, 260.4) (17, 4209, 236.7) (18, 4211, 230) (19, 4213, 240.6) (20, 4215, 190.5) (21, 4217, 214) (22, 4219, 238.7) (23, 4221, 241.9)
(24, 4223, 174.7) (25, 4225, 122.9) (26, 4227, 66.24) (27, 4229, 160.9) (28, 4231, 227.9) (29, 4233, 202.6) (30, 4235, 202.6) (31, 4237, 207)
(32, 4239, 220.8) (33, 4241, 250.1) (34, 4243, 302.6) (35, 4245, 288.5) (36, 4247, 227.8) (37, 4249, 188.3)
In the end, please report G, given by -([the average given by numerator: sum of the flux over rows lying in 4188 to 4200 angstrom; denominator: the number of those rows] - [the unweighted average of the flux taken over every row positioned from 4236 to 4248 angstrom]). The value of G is 45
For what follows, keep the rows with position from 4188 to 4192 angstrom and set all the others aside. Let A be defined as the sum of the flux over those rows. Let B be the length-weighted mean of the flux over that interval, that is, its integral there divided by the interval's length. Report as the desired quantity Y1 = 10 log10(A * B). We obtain 49.6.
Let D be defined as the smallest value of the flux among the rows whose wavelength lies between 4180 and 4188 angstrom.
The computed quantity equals 172.2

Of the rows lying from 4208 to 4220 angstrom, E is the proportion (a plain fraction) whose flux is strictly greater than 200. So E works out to 0.8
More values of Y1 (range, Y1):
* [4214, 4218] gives 49.1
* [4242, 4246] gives 52.4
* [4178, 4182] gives 49.5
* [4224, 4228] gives 42.5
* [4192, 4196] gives 50.2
